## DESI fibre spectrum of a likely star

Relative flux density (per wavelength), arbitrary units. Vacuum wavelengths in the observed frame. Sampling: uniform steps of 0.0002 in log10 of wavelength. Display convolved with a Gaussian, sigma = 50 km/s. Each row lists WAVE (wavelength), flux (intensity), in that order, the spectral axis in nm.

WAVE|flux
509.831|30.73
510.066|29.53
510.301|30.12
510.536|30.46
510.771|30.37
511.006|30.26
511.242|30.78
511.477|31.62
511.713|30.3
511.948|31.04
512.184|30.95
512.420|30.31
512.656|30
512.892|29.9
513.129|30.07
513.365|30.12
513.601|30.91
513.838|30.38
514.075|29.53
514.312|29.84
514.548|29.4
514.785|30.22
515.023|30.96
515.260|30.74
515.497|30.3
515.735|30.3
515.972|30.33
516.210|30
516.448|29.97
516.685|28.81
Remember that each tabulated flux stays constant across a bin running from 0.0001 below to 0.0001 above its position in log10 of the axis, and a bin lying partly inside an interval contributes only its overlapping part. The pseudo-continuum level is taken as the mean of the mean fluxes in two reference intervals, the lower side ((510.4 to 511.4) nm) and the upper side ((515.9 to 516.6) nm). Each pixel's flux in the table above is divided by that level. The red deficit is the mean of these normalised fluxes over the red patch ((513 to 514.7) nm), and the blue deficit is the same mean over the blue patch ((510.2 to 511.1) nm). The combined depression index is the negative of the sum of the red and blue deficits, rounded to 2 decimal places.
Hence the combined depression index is -1.99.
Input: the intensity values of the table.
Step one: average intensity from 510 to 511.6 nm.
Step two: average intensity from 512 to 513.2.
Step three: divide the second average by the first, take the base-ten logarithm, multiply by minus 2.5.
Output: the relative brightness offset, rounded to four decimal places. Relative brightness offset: 0.0072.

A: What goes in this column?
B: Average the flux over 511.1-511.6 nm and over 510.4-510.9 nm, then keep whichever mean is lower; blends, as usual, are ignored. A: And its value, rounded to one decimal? 30.4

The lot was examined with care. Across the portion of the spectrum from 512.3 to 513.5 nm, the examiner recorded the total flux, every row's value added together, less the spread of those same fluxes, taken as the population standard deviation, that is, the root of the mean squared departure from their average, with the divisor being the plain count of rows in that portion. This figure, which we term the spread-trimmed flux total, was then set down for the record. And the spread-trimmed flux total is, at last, 150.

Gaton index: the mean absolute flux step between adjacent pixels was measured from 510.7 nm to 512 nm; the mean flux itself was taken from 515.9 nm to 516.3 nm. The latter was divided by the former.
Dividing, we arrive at 43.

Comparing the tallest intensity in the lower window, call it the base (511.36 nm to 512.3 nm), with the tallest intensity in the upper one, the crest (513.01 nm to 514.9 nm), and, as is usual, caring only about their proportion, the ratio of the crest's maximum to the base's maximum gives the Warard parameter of 0.98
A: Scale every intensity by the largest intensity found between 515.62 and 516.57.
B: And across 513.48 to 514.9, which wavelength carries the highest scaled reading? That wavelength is 513.601 nm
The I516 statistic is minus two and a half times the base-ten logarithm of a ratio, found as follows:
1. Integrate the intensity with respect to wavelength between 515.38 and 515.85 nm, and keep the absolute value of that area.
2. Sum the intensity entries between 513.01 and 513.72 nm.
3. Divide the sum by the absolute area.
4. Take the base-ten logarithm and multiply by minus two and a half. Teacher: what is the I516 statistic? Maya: -2.0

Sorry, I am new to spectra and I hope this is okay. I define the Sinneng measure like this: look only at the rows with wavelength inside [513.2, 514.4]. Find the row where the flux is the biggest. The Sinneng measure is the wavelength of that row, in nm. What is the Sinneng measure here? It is 513.601 nm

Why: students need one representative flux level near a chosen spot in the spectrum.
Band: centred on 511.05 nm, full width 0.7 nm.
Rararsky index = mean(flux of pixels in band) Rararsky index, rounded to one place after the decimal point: 30.5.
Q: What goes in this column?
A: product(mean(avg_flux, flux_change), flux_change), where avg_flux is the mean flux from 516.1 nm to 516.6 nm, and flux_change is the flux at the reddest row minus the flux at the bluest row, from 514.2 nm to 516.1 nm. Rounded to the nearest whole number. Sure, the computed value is 7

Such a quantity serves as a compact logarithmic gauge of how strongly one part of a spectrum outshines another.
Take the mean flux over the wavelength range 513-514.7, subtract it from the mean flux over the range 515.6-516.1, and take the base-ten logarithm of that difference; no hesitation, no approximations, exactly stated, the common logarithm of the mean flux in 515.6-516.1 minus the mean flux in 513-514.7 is -0.6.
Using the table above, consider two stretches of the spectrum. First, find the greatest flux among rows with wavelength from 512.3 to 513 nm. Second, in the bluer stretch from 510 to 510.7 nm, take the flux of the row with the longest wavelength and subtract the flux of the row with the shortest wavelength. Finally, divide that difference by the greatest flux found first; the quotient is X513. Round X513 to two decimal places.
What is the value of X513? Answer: 0.03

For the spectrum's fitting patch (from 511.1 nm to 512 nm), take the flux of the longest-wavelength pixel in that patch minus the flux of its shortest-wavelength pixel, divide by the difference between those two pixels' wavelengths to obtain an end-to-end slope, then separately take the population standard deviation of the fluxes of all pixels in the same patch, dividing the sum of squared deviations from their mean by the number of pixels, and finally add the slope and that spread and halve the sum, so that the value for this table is 0.4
